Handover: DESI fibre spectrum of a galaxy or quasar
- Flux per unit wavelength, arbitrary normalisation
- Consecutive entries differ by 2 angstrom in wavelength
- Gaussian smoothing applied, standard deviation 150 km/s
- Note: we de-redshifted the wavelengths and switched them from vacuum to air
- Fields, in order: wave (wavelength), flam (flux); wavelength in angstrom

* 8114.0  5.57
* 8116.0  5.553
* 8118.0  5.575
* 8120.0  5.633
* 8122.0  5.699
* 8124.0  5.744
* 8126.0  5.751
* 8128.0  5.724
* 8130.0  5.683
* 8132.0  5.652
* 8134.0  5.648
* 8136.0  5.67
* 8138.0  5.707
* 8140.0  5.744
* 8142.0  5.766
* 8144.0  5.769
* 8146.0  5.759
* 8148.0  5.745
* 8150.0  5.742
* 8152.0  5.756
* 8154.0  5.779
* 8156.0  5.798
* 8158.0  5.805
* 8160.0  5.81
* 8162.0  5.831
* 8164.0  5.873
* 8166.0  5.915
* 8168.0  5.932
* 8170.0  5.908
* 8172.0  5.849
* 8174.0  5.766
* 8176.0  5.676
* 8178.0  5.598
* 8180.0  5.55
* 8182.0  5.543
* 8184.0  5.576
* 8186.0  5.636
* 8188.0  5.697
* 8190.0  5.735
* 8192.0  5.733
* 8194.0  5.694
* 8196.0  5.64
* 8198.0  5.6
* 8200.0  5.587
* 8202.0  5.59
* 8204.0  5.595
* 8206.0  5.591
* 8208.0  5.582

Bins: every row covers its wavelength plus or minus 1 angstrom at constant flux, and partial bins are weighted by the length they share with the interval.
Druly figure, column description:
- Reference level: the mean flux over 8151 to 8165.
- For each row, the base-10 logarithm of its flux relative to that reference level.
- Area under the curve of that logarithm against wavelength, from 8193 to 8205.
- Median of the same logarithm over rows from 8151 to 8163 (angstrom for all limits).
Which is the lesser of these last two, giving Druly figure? -0.173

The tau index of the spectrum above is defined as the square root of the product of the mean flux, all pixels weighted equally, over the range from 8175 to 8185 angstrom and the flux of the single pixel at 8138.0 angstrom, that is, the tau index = 5.65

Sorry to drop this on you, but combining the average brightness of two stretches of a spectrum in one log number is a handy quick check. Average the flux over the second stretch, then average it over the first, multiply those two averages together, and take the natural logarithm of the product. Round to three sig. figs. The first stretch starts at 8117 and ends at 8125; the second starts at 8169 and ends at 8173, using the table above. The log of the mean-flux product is 3.51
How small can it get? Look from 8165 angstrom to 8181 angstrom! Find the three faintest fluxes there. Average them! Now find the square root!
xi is 2.37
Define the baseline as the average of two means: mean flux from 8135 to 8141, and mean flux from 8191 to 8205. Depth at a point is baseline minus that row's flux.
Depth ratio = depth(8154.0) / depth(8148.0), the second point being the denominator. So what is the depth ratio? 1.5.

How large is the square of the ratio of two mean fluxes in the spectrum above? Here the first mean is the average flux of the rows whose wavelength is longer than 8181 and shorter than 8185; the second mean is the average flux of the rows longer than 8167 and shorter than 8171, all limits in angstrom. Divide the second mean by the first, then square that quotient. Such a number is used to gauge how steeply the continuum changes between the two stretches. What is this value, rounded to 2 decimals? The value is 1.13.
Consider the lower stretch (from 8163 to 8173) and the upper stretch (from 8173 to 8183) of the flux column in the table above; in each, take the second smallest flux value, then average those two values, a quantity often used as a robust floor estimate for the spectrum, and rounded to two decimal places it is 5.71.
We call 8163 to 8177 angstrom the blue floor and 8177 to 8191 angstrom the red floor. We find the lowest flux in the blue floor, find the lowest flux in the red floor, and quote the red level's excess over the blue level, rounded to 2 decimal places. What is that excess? -0.13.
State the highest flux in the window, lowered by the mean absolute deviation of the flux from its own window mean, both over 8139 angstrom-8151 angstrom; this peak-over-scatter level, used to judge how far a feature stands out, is 5.76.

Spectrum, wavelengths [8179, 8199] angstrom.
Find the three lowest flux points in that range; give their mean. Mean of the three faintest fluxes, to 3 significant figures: 5.56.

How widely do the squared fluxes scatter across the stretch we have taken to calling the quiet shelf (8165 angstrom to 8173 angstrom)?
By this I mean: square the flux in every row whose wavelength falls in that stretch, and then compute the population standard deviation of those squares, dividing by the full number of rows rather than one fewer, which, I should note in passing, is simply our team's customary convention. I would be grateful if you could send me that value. 0.37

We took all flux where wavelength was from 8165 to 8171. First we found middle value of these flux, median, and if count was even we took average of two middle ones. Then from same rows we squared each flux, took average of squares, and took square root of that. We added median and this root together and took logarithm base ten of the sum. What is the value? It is 1.07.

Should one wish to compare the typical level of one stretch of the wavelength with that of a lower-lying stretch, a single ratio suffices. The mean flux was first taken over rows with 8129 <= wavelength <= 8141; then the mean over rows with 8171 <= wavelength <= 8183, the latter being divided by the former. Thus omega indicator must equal 1.00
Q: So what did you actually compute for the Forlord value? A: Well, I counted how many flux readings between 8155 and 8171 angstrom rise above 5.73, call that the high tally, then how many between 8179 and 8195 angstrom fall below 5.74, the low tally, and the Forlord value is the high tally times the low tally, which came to 64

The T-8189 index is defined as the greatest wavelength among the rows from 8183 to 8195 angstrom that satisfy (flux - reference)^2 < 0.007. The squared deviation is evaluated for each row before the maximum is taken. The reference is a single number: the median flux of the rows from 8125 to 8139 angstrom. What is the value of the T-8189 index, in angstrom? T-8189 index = 8194.0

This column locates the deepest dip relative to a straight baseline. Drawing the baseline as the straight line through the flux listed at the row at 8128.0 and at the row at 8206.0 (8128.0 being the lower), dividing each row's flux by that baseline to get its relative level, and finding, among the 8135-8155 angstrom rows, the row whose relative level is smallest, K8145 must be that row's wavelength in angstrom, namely 8136.0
